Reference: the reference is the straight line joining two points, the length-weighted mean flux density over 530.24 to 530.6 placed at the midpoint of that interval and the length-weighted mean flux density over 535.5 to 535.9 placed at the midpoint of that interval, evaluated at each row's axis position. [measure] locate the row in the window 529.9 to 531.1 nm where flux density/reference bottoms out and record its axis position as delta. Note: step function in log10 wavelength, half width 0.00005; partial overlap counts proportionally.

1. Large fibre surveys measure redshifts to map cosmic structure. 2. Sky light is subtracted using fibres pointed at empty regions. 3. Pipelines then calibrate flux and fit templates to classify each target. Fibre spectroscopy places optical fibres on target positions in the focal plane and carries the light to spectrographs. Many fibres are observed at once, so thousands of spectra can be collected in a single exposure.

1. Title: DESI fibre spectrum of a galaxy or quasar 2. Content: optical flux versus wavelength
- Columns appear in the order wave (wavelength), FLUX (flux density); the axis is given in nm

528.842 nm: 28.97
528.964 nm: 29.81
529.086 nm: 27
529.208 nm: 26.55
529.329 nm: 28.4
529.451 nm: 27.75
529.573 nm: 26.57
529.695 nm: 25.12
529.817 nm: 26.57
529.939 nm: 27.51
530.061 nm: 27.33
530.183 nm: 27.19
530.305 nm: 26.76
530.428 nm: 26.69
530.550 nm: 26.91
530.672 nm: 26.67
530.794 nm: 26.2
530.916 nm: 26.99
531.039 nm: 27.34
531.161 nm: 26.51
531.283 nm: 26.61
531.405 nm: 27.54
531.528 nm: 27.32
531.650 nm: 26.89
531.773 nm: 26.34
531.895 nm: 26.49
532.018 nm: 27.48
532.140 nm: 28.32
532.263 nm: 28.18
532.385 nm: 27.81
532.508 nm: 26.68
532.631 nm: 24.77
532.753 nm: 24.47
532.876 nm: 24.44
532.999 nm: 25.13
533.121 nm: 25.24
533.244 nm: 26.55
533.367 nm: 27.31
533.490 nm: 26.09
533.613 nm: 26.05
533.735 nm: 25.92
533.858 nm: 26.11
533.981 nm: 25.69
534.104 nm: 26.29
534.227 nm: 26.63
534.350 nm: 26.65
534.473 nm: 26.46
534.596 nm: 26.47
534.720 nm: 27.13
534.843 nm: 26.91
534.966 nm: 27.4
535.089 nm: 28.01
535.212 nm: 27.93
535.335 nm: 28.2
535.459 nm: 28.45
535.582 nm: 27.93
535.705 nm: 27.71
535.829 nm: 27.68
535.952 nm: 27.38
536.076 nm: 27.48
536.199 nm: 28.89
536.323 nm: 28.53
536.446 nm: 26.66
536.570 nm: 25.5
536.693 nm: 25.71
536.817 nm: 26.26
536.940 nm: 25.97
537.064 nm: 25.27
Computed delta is 530.794 nm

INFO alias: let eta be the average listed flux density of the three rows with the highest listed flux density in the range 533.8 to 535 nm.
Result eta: 27.1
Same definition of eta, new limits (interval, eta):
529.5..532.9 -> 28.1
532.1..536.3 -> 28.6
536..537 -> 28.3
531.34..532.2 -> 27.8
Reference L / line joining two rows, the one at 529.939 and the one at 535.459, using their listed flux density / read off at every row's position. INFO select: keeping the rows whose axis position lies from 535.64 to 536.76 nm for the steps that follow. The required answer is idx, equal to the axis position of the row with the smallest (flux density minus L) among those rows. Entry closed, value 536.570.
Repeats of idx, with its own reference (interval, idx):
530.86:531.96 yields 531.773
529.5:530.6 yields 529.695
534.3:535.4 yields 534.596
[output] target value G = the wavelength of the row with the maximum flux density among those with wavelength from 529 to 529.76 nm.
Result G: 529.329 nm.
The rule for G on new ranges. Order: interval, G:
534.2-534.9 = 534.720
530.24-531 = 530.916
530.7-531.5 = 531.405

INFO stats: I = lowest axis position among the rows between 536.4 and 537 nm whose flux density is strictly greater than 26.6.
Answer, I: 536.446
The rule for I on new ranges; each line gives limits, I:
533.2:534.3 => 533.367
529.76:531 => 529.939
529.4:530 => 529.451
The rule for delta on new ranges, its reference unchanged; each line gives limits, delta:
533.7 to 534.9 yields 533.981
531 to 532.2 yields 531.773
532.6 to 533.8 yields 532.876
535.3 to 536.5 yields 536.446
